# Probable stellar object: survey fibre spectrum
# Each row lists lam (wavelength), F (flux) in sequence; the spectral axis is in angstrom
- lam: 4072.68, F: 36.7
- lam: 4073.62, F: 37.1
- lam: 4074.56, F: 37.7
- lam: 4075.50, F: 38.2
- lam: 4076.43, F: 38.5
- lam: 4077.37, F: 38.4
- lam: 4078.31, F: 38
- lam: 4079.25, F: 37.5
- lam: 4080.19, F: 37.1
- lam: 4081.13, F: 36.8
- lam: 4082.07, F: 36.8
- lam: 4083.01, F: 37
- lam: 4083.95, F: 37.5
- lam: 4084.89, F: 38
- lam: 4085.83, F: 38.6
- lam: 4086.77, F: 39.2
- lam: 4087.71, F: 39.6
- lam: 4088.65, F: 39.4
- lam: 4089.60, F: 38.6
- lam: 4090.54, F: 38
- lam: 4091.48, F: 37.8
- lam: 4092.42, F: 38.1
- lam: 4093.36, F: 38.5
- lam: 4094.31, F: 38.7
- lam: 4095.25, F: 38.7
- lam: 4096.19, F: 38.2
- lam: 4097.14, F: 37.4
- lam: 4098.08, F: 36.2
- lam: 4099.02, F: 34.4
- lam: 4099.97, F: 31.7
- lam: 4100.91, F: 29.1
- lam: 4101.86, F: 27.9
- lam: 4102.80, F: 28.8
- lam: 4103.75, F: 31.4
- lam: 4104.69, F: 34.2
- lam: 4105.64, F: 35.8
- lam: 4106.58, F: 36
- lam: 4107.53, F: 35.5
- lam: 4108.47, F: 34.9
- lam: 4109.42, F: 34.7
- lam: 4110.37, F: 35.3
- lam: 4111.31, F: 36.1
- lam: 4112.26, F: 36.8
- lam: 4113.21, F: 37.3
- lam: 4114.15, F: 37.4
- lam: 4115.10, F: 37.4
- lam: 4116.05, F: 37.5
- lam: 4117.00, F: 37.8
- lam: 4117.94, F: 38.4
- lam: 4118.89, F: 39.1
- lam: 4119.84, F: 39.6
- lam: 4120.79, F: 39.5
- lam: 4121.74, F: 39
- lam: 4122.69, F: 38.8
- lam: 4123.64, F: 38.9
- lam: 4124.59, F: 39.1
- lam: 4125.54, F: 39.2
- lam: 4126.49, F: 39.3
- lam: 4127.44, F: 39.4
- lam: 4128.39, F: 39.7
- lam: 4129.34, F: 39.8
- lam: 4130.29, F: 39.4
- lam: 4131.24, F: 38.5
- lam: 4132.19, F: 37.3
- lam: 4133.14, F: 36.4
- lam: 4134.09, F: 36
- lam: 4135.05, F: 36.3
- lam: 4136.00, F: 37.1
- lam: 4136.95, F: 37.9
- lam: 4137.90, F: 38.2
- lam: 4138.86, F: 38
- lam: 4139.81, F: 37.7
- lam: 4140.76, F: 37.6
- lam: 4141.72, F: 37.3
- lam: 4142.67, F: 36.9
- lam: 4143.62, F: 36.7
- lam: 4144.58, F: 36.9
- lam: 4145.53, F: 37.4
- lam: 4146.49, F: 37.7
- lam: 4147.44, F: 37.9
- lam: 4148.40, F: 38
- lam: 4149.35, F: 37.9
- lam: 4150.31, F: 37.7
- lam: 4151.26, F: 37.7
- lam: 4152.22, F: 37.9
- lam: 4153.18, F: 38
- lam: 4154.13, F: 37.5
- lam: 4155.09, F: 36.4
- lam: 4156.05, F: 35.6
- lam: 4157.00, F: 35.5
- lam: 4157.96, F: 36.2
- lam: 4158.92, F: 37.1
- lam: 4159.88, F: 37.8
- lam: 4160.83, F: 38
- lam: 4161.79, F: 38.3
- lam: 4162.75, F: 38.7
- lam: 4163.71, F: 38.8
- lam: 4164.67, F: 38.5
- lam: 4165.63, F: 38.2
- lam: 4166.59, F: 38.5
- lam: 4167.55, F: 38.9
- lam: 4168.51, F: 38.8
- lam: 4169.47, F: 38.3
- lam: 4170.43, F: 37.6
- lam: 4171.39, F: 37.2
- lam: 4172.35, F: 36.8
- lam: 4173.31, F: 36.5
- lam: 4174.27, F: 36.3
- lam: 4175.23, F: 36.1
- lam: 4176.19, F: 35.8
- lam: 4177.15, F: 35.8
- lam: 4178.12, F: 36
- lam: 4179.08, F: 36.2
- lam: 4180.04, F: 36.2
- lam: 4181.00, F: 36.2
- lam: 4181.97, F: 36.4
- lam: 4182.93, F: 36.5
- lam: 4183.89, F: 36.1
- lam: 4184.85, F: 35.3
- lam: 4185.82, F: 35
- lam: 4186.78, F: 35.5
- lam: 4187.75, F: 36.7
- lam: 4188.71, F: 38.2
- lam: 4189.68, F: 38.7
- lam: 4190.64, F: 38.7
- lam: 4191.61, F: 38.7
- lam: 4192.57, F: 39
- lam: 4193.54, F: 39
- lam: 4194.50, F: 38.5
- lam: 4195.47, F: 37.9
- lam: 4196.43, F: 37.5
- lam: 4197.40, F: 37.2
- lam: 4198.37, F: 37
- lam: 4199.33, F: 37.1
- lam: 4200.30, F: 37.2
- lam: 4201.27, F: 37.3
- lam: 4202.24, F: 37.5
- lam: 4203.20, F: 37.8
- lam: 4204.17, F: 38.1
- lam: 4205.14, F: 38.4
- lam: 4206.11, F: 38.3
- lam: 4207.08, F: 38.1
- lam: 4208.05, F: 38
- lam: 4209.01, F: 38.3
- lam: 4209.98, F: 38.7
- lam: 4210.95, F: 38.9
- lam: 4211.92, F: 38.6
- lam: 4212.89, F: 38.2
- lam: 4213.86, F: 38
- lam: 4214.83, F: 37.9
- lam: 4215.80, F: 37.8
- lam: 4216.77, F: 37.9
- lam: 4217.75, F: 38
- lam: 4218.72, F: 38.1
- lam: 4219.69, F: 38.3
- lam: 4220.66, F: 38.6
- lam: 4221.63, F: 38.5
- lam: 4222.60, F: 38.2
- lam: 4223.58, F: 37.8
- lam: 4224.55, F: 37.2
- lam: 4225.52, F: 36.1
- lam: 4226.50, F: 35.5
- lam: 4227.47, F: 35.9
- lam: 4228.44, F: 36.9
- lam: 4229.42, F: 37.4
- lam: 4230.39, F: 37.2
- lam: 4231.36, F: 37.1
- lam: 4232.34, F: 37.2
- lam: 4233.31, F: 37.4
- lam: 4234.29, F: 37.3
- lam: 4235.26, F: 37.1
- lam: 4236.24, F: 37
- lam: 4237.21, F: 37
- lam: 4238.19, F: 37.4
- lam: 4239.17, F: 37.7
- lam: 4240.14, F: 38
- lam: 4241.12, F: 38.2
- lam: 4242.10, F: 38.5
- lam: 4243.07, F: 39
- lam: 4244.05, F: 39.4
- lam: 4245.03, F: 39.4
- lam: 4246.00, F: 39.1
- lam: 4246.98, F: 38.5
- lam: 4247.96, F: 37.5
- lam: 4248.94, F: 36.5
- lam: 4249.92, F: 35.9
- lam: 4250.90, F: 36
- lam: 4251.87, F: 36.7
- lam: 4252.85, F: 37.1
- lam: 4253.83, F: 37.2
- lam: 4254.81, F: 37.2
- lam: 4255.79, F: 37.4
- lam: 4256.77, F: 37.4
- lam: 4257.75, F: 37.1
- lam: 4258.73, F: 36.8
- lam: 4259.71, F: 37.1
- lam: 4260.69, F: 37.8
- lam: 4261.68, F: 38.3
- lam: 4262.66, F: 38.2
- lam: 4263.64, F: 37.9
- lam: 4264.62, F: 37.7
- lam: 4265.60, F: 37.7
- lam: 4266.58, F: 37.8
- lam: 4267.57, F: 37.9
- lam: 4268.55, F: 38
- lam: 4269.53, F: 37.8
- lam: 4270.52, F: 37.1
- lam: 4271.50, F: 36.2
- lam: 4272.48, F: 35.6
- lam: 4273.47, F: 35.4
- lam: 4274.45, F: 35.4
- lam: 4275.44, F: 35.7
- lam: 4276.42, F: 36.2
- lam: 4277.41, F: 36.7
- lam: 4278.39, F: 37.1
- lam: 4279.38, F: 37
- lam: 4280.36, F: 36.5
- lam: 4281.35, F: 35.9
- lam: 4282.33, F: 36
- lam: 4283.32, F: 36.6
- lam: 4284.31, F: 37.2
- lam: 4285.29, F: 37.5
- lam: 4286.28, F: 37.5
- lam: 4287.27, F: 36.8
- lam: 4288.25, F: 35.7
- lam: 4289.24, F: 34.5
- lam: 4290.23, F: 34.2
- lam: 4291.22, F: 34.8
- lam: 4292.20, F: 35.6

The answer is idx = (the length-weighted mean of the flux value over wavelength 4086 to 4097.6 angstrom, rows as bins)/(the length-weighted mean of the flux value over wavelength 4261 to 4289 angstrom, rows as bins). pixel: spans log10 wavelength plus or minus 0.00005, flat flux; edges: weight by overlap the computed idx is 1.044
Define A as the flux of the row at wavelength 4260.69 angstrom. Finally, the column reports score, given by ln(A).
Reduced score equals 3.63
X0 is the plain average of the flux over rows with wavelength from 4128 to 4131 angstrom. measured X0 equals 39.6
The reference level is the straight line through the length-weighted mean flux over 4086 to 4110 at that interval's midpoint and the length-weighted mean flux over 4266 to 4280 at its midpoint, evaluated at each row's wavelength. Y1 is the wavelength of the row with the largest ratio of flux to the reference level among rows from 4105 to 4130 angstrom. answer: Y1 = 4129.34 angstrom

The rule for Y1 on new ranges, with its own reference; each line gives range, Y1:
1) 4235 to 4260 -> 4244.05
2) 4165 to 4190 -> 4167.55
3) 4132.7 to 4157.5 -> 4137.90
